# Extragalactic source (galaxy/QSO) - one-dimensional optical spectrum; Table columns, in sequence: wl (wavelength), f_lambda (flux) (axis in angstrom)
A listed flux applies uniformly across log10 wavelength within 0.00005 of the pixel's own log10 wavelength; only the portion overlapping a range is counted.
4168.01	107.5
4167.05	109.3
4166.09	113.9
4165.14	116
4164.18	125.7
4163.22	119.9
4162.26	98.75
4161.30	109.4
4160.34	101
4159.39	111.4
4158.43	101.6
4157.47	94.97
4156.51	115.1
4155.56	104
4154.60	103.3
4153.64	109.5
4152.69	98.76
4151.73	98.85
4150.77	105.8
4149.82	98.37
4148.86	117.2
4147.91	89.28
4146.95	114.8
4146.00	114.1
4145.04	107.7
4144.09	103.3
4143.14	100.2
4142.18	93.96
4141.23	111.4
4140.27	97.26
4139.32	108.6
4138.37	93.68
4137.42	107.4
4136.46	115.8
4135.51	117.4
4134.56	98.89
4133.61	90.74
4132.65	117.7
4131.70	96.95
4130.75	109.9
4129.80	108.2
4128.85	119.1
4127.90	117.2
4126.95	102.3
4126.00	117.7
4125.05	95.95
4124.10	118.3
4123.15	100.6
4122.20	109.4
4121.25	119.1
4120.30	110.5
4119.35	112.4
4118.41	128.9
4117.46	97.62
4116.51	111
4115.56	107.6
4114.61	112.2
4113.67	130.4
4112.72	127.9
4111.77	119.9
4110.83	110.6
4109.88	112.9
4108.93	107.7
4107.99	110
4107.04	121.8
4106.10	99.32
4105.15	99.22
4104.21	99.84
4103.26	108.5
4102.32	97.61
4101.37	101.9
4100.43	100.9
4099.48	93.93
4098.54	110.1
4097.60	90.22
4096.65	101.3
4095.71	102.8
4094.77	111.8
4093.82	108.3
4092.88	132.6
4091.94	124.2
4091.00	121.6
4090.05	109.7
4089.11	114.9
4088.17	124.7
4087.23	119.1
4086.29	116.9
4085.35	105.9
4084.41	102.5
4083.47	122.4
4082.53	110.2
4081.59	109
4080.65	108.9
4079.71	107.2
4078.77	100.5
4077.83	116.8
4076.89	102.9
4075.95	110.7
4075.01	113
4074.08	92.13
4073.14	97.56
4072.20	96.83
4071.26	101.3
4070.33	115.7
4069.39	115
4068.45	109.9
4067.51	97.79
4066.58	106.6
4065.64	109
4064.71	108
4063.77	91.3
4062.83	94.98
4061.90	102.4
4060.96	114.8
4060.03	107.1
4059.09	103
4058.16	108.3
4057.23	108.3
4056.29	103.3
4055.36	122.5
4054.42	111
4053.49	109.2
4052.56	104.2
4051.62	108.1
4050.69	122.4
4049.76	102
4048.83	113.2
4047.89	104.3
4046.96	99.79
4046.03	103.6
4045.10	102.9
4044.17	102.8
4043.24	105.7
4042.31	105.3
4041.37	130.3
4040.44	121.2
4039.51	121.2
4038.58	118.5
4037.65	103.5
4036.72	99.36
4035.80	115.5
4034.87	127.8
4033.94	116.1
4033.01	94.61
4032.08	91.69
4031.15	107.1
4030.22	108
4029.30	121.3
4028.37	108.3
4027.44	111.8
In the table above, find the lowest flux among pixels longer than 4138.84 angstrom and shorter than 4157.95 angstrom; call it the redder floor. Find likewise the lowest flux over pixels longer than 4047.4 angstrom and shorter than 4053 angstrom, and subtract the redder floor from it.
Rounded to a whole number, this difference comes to 13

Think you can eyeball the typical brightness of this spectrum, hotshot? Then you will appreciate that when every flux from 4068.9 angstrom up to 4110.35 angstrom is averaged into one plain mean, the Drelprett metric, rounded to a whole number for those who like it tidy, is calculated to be 108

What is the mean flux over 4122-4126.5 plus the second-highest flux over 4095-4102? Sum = 211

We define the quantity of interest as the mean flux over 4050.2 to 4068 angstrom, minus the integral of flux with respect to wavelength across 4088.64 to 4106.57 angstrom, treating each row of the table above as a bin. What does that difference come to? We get -1807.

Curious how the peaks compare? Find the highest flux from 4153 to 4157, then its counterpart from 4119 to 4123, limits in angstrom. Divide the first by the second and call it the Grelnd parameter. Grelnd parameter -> 0.97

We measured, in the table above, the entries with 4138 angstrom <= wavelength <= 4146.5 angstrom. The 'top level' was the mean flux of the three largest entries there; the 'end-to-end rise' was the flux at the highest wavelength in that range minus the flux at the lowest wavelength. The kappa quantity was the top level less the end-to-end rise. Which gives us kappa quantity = 91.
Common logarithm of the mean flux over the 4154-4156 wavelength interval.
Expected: 2.02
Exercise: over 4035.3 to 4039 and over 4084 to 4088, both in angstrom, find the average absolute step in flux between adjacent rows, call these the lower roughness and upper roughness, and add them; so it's 17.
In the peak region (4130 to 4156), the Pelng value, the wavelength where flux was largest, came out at 4132.65 angstrom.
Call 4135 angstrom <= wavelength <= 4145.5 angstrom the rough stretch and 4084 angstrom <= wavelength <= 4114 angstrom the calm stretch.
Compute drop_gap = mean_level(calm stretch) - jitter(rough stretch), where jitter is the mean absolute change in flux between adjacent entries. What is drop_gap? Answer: 101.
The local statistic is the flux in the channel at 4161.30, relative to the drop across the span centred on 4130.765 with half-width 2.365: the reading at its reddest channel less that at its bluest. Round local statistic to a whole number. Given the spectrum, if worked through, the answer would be -78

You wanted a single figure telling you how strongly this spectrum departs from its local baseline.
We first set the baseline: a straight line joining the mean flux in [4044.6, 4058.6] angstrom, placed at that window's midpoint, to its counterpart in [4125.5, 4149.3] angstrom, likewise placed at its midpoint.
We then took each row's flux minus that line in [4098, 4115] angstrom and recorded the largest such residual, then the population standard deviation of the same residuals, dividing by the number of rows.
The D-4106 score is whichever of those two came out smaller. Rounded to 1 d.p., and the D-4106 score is 10.3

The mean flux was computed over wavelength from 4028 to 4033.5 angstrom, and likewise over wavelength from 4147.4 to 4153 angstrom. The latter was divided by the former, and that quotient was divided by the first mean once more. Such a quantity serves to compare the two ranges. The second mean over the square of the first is 0.0092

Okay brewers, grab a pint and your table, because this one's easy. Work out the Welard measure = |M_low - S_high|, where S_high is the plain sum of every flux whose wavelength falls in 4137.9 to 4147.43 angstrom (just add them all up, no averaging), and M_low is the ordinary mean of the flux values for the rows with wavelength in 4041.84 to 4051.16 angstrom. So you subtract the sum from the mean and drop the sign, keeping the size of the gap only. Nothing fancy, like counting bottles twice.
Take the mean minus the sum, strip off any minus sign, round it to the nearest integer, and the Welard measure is 939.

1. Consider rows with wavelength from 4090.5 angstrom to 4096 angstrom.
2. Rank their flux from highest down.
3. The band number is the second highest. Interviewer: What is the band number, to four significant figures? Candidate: 124.2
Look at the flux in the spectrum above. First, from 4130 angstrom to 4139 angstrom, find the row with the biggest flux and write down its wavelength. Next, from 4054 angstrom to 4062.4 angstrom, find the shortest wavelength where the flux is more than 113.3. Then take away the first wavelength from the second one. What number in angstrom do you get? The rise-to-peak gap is -77.3 angstrom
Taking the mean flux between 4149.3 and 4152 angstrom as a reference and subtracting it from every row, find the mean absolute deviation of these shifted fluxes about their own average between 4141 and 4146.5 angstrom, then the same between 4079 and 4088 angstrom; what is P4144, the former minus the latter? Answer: 1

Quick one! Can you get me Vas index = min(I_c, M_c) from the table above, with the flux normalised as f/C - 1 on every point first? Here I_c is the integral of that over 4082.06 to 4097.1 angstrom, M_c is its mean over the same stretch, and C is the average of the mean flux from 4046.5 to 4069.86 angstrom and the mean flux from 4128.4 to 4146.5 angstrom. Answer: 0.07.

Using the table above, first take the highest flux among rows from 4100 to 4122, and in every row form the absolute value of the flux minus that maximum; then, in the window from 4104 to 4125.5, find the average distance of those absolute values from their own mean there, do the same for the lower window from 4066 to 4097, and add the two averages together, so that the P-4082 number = 14.9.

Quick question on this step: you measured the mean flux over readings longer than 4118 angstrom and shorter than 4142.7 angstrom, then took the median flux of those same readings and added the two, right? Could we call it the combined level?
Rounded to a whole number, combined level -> 218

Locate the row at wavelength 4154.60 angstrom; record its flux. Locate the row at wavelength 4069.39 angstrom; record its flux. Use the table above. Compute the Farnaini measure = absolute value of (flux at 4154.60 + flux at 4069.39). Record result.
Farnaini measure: 218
